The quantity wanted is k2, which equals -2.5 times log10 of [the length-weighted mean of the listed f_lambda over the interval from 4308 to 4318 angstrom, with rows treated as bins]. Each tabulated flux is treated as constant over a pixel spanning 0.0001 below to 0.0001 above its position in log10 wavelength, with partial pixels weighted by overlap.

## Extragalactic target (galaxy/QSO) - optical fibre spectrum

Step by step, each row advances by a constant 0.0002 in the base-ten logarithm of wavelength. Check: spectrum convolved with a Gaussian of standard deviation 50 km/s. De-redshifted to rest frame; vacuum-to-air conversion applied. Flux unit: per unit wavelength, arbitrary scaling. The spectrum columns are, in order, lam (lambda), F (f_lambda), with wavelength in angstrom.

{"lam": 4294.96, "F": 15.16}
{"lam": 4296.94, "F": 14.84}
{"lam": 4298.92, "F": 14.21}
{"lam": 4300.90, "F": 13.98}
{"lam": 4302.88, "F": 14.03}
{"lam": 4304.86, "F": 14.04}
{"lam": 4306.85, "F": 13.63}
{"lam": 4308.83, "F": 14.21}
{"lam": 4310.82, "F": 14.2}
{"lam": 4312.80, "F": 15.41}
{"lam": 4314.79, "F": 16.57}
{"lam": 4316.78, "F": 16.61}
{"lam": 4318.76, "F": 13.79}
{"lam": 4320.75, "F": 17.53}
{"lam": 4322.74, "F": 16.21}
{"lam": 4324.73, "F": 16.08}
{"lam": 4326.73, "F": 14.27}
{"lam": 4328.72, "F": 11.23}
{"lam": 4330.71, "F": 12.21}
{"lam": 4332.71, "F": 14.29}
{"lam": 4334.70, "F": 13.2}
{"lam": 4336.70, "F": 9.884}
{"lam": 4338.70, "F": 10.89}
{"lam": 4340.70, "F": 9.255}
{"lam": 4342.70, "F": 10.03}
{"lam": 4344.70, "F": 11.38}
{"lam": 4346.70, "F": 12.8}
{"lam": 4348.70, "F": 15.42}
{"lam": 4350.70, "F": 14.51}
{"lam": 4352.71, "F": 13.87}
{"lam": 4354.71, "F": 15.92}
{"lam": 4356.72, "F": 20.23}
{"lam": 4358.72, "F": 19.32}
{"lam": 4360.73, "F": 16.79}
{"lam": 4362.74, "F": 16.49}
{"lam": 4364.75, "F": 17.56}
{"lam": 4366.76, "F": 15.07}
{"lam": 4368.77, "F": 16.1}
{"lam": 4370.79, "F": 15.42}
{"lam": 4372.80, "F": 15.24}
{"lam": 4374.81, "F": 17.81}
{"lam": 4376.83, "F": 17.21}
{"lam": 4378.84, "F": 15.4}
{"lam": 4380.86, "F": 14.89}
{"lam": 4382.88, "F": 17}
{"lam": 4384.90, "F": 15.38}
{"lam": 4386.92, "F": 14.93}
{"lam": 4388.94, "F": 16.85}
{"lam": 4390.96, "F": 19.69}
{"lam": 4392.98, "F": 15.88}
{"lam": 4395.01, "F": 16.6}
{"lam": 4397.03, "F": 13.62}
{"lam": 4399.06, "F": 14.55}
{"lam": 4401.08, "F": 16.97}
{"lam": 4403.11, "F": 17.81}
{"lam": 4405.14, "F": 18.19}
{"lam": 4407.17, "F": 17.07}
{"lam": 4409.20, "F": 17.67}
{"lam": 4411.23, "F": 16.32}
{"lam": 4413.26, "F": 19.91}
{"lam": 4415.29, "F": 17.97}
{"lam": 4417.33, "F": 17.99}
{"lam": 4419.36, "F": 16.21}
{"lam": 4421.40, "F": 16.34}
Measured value -2.968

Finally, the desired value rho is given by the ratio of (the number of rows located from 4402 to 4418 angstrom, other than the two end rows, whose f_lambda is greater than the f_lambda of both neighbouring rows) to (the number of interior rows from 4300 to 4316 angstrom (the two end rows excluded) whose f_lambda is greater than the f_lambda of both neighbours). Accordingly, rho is 1.5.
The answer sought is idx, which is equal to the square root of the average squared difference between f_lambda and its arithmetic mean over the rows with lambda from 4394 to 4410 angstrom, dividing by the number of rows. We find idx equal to 1.52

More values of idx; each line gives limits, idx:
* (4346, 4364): 2.28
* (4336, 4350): 1.97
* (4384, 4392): 1.86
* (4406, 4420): 1.16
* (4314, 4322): 1.40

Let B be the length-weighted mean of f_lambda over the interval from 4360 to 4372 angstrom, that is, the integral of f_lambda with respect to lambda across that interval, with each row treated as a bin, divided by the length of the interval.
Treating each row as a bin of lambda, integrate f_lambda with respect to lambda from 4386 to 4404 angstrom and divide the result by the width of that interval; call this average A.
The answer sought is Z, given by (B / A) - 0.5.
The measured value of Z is 0.49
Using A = 16.3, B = 16.2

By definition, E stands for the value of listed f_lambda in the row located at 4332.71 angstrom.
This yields 14.29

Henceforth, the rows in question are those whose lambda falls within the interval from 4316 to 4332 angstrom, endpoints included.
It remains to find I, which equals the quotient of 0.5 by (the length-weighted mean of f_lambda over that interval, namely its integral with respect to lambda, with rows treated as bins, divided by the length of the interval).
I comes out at 0.0340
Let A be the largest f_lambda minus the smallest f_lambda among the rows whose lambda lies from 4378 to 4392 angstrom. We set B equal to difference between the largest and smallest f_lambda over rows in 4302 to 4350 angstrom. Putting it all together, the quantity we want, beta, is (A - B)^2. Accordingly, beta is 12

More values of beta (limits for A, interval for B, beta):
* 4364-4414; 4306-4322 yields 6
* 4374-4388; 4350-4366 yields 12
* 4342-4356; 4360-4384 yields 9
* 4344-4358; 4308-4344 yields 0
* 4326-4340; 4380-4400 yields 3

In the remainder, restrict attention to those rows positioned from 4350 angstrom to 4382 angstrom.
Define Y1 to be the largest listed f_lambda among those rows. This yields 20.23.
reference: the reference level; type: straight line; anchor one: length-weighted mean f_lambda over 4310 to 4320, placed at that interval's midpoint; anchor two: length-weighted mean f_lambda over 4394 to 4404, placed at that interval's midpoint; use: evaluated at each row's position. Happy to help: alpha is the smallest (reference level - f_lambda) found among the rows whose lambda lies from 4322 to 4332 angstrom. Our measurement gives -0.8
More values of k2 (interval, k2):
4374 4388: -3.015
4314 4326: -3.016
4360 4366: -3.068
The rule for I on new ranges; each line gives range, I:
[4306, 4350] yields 0.0368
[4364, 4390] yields 0.0311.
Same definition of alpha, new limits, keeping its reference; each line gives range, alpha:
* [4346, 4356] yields -0.3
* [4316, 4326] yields -2.1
